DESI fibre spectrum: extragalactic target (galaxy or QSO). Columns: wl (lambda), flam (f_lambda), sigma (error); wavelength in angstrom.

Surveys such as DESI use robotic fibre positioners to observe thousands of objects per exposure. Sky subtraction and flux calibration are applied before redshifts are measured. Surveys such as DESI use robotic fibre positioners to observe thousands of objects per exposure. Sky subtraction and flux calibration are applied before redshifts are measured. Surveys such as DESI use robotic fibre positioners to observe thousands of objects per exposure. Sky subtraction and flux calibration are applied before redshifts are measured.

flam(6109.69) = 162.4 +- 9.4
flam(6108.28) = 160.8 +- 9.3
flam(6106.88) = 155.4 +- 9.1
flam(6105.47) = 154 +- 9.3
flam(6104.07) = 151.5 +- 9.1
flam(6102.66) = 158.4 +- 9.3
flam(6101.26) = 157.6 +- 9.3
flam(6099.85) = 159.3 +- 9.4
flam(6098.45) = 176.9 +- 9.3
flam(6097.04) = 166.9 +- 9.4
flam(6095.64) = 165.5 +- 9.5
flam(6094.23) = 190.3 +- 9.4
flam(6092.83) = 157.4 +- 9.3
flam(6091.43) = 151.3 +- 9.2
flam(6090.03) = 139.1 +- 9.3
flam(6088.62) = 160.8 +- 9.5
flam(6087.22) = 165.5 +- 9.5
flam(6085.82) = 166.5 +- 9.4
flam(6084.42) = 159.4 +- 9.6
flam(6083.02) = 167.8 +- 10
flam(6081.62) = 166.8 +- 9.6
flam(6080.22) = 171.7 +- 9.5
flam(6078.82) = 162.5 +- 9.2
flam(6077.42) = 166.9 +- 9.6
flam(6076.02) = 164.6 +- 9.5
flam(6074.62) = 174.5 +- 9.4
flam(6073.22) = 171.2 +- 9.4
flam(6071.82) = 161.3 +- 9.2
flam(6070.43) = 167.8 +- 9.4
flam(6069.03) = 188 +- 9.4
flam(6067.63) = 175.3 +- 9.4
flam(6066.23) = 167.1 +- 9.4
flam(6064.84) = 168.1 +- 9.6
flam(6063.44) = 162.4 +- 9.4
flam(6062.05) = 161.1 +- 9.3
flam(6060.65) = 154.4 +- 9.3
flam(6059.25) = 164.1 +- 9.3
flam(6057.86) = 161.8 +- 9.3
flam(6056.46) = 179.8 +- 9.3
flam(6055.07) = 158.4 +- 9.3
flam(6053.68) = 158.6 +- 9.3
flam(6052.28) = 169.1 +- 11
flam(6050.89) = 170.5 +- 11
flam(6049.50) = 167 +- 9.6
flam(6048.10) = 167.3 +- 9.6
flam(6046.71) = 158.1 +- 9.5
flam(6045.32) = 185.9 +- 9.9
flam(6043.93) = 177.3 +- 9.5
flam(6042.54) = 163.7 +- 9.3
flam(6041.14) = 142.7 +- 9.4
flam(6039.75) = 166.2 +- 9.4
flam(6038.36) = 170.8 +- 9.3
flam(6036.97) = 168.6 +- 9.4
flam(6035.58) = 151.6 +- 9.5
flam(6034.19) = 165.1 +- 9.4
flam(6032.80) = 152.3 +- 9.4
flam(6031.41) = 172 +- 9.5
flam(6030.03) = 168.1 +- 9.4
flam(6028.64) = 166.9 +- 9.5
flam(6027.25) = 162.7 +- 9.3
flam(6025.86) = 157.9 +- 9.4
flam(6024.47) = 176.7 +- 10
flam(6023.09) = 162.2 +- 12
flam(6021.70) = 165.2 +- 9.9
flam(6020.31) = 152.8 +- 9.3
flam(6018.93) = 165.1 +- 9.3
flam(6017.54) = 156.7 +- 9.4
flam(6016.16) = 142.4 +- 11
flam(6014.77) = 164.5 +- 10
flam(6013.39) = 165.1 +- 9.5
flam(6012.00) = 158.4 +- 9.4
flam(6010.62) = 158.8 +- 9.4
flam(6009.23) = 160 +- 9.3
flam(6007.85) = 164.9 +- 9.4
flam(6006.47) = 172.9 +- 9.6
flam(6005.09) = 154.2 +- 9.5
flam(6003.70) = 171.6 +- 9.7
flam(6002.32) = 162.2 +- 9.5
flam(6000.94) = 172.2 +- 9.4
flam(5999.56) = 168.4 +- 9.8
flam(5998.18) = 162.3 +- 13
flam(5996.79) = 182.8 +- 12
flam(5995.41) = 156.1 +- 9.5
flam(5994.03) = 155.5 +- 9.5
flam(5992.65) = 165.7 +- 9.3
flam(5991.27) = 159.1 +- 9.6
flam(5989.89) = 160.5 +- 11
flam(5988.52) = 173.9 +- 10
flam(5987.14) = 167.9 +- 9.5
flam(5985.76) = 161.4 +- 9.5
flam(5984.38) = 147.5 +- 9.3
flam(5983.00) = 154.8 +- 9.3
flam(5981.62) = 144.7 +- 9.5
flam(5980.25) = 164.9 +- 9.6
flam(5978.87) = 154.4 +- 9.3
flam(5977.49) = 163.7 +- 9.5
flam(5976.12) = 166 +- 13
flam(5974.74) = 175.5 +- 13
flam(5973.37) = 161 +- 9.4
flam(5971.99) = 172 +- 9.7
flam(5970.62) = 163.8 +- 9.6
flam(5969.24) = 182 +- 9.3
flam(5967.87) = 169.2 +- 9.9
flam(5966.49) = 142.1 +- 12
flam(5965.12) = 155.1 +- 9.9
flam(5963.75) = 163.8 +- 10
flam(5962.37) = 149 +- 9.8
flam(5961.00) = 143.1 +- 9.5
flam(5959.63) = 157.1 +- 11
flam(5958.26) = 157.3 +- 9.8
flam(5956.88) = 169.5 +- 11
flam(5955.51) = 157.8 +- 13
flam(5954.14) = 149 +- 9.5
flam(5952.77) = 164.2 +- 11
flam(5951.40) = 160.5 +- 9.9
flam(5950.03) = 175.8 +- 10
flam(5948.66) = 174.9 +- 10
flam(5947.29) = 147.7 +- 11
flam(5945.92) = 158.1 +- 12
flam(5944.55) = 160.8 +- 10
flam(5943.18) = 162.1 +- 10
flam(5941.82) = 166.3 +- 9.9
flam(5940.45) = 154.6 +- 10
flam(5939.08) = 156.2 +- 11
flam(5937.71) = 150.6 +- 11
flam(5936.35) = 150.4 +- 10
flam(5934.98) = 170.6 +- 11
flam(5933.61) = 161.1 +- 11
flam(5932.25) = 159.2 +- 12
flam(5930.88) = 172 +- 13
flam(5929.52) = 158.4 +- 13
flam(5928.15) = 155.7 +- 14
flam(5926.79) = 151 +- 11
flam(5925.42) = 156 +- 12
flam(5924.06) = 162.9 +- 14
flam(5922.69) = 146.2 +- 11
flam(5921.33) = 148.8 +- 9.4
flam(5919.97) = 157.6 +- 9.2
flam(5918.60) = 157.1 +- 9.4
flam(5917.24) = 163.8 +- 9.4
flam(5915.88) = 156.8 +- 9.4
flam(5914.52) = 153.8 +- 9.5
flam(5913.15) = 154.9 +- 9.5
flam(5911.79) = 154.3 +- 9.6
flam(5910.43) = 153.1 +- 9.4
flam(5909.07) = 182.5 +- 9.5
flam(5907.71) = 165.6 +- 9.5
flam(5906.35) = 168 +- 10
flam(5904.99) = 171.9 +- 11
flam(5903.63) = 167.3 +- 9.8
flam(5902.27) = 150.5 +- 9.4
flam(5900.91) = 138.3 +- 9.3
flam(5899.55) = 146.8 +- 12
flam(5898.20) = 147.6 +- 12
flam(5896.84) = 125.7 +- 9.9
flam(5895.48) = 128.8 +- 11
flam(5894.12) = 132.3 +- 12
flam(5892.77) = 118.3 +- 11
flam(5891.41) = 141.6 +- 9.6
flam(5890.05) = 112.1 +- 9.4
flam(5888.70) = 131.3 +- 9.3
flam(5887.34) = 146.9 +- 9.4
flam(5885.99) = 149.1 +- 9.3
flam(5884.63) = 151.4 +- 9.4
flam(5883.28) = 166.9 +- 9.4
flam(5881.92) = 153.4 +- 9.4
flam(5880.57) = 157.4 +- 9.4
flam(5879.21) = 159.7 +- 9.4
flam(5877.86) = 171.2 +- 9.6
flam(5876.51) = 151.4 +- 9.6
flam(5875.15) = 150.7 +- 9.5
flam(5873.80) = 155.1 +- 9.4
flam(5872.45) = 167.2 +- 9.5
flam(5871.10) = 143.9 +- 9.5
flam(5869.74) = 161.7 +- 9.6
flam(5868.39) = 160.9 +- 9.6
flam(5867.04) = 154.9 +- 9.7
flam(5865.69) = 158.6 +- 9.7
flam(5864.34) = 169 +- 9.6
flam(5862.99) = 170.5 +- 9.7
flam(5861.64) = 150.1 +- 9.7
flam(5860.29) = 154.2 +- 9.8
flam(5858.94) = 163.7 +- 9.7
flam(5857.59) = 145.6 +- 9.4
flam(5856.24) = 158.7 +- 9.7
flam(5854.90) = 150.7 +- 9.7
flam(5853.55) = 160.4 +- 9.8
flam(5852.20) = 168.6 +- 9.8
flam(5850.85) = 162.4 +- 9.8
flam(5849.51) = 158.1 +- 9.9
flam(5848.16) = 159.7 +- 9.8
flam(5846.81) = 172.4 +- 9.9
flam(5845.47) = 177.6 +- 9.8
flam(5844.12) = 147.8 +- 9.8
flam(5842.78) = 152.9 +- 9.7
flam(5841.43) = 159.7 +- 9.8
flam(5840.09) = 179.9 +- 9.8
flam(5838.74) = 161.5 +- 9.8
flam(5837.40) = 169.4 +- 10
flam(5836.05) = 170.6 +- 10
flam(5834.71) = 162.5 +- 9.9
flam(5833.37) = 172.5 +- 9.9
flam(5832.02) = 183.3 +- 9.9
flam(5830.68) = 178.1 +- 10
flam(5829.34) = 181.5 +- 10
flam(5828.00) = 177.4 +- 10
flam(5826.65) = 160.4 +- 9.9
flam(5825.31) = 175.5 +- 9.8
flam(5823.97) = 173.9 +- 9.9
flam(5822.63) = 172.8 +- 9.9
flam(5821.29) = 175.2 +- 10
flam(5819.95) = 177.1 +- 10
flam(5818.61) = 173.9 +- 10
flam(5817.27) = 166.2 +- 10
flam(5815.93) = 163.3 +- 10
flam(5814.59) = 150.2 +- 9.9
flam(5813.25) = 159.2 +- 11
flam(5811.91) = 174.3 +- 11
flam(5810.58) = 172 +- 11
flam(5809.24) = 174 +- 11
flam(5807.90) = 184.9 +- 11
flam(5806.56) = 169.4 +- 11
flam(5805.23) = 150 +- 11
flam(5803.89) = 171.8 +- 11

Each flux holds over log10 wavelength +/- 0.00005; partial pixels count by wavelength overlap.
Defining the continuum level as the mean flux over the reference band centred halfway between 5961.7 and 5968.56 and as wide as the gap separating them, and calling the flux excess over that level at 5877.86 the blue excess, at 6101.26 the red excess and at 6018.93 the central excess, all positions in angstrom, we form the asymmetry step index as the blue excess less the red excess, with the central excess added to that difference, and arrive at 23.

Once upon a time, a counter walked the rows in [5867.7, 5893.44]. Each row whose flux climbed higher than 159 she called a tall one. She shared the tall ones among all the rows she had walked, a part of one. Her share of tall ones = 0.32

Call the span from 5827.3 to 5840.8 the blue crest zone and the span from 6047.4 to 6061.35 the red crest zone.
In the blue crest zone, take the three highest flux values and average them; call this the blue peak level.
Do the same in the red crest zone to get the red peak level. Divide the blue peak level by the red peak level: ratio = 1.05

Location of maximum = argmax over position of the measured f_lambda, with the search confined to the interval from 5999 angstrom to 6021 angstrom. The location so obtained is 6006.47 angstrom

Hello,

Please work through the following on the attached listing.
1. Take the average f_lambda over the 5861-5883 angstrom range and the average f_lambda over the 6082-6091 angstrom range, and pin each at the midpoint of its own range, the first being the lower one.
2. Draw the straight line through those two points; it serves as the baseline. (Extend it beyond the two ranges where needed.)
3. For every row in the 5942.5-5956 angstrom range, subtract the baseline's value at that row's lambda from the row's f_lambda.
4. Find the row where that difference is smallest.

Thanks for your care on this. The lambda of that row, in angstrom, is 5947.29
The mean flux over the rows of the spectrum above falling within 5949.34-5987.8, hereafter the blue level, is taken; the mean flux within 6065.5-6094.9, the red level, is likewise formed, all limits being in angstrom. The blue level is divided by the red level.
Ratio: 0.964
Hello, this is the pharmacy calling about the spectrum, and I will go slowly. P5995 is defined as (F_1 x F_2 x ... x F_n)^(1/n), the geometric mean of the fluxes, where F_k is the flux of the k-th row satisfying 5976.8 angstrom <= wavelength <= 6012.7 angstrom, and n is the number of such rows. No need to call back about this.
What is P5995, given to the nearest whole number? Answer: 162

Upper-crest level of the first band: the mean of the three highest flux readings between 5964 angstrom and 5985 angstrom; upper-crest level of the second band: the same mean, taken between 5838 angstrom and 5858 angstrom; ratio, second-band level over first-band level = 1.00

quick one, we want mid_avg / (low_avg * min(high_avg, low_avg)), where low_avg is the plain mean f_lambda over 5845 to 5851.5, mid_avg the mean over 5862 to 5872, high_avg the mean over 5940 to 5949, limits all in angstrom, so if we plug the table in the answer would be 0.0060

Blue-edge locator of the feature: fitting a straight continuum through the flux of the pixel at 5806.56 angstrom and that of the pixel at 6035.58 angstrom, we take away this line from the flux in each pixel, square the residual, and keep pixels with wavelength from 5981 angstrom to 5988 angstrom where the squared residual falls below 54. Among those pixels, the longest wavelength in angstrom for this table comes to 5985.76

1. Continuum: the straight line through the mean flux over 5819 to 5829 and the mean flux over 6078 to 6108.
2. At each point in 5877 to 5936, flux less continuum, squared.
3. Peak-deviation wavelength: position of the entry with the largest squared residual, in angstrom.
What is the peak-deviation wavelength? 5890.05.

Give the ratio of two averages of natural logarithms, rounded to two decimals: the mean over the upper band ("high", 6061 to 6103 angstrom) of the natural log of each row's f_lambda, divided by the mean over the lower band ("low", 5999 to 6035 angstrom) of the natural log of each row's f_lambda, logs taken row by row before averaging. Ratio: 1.00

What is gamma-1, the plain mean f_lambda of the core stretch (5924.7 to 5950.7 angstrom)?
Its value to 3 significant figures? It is 160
